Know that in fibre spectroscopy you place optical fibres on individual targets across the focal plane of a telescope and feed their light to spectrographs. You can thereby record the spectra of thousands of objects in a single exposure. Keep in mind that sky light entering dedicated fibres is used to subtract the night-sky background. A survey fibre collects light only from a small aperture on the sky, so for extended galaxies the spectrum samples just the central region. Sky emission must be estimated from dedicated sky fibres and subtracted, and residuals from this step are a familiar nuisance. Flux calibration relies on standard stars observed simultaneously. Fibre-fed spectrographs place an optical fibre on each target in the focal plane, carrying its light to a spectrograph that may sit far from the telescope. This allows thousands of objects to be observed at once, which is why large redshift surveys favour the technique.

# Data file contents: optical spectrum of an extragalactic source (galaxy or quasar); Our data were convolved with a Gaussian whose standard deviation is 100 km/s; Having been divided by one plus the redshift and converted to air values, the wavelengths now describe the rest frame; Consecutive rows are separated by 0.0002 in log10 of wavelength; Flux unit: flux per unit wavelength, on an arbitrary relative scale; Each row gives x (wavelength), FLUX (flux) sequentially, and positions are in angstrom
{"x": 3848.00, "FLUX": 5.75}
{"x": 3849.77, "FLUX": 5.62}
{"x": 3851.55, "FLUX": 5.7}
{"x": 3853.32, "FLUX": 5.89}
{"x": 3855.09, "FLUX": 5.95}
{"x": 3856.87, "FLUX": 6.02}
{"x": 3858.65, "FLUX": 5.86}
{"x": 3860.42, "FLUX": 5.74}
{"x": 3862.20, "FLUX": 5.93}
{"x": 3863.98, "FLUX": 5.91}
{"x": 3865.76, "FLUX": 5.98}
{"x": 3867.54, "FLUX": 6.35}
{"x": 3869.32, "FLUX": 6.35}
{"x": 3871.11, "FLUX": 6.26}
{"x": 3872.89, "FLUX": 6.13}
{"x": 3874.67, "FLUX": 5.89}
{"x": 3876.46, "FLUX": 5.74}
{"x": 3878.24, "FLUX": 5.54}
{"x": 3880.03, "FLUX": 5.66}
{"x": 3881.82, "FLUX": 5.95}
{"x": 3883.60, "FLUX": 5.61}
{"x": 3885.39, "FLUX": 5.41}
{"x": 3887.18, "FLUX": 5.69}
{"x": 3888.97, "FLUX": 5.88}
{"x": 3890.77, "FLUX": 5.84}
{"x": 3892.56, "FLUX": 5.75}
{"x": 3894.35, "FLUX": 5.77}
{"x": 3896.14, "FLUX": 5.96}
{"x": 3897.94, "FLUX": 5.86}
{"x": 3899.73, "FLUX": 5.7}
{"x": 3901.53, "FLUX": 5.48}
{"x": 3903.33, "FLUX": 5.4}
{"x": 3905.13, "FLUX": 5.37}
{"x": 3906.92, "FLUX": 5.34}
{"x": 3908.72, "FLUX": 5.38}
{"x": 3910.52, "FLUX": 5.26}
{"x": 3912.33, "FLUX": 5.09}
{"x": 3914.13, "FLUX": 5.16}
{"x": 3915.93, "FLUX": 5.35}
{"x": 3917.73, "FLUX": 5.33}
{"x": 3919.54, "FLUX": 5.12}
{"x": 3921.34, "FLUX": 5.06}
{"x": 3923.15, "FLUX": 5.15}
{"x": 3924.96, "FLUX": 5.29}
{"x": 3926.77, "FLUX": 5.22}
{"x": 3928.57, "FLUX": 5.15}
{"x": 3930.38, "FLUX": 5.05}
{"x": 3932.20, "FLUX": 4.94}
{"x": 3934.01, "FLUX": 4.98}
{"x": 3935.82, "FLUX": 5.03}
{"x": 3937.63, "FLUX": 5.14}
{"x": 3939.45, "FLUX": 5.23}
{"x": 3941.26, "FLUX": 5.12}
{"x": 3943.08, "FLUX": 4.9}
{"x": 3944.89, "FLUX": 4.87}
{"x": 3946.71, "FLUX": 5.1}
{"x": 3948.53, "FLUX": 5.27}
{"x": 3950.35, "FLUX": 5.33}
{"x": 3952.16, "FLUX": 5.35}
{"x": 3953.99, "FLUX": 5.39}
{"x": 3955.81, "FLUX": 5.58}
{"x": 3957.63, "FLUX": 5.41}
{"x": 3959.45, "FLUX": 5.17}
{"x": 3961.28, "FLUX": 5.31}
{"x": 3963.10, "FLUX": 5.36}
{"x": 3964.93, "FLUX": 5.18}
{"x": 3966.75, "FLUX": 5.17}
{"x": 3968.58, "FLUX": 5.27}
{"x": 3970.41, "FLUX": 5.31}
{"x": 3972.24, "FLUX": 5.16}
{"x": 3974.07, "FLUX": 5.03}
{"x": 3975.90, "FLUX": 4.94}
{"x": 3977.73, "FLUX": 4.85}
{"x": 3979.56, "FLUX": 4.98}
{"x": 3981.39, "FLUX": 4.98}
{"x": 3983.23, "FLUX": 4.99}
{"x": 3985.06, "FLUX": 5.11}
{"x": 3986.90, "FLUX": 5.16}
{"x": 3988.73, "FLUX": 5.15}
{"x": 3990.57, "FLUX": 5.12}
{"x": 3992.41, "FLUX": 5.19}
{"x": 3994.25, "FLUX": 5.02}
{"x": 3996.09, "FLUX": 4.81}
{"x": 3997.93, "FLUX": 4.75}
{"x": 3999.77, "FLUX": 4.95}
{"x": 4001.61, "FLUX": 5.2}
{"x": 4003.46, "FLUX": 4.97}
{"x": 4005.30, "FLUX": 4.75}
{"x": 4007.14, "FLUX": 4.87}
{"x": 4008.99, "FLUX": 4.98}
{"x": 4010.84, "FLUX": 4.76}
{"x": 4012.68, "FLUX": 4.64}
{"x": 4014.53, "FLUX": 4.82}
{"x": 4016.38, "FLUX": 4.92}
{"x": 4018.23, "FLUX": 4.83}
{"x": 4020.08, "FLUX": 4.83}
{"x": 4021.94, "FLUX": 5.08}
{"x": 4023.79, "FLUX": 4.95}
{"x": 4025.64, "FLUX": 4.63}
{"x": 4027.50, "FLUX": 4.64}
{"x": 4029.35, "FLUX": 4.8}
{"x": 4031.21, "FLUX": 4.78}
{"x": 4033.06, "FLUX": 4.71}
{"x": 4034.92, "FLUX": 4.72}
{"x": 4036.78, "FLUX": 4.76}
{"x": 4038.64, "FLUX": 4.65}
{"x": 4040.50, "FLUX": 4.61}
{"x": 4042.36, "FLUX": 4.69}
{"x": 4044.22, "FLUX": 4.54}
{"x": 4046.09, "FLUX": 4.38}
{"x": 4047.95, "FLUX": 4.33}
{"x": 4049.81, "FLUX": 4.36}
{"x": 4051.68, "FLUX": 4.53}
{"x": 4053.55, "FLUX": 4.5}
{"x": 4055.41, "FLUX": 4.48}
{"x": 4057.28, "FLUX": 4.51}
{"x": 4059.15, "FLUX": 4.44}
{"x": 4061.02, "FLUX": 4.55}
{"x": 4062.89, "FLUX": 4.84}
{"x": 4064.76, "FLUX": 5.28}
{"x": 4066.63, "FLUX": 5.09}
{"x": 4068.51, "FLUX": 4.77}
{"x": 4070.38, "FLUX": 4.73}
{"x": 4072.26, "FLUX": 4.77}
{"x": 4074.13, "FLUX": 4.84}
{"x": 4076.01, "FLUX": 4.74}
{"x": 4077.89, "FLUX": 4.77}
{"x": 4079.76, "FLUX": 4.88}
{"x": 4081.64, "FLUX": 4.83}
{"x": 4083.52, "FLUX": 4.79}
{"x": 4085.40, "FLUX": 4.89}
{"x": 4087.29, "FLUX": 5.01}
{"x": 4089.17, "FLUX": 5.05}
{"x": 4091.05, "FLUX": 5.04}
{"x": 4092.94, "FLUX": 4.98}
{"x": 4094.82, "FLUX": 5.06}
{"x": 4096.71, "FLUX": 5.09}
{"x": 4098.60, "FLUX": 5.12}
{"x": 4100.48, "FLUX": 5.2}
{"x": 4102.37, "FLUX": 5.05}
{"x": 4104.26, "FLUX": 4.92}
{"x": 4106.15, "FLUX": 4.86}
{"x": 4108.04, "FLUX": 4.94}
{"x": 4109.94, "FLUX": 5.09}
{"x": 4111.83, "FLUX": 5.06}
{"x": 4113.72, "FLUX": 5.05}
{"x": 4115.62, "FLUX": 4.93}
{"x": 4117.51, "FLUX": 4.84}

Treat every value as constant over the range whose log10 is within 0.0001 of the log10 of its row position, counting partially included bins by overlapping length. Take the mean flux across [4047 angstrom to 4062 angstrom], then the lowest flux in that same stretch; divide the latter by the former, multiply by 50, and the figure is 48.5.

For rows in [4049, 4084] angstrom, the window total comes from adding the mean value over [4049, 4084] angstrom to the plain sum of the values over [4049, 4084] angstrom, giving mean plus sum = 94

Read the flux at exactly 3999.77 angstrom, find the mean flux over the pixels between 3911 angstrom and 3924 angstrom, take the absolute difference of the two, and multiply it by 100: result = 23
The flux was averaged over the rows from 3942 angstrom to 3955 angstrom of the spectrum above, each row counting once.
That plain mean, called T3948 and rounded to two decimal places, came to 5.17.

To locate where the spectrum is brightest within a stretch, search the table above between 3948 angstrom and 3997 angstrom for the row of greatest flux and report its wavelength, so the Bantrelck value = 3955.81 angstrom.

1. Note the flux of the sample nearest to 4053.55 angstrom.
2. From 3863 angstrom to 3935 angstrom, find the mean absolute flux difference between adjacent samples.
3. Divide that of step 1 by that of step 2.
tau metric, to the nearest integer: 34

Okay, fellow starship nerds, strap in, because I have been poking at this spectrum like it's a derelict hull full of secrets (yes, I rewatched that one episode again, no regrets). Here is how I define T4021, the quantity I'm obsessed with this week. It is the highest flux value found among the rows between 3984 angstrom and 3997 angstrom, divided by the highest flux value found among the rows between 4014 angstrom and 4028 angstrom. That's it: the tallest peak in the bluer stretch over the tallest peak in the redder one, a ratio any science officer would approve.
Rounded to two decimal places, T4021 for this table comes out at 1.02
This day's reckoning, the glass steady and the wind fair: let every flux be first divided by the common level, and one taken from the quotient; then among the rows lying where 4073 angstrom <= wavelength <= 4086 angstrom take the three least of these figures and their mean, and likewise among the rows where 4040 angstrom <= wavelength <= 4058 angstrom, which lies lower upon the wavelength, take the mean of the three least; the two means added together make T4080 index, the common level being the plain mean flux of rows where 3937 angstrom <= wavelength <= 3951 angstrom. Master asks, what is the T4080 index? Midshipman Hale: -0.22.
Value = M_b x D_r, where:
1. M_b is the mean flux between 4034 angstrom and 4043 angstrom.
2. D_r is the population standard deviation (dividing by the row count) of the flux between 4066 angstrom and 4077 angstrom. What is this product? 0.583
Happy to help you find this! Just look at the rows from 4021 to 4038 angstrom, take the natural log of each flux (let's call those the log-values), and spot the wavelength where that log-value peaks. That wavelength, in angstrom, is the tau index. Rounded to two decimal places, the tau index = 4021.94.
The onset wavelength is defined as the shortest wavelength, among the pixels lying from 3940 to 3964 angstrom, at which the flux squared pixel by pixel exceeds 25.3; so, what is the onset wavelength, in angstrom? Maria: 3941.26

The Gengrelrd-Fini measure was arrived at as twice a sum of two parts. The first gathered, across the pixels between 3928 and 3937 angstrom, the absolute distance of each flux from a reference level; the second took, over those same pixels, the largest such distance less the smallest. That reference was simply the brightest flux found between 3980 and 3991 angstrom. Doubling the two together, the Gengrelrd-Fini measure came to 2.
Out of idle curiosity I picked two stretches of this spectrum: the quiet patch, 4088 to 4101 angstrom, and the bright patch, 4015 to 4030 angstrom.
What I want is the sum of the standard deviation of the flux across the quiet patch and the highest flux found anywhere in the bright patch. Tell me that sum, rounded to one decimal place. 5.1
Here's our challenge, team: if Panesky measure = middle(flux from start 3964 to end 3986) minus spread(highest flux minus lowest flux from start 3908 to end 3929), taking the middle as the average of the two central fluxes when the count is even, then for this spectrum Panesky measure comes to 4.75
